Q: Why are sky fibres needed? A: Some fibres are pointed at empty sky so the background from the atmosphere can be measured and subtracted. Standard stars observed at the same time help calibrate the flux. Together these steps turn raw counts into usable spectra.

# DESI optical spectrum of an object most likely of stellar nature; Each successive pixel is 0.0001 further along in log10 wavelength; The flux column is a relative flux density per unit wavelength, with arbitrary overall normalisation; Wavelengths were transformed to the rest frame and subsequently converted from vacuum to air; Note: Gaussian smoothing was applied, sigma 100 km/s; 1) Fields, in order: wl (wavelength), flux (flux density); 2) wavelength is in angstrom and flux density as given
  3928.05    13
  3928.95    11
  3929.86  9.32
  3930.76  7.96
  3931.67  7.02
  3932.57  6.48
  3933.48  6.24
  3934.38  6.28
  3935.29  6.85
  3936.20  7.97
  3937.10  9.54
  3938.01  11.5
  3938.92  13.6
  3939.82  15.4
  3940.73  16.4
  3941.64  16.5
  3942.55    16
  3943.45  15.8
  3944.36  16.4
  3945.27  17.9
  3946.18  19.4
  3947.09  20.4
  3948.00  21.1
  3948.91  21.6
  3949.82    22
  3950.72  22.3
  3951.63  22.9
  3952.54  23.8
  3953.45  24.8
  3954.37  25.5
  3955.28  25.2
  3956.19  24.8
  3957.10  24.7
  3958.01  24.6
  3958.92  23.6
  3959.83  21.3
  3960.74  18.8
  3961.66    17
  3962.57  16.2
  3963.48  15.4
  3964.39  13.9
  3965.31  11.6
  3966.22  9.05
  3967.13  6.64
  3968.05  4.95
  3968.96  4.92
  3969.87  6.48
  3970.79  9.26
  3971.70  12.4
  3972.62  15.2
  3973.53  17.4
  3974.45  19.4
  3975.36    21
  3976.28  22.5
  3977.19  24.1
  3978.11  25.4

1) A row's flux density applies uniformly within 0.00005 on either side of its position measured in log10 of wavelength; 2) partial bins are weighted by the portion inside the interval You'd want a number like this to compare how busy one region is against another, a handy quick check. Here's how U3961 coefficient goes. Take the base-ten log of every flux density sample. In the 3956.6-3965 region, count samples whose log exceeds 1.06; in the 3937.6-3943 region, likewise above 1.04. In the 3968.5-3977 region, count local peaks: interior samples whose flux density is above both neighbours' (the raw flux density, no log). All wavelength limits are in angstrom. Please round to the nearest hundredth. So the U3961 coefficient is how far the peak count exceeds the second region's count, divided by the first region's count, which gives -0.67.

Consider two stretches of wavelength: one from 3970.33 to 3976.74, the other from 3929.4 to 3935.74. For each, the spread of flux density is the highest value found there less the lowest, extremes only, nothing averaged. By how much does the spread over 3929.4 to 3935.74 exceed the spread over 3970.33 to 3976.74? -10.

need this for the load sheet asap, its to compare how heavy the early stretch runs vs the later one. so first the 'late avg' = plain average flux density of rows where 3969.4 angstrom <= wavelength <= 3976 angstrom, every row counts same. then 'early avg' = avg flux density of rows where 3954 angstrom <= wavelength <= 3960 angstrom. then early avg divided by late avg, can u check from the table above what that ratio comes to 1.7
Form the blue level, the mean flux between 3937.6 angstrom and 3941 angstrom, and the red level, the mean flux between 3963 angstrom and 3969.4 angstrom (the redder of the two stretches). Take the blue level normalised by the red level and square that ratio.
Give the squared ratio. 2.2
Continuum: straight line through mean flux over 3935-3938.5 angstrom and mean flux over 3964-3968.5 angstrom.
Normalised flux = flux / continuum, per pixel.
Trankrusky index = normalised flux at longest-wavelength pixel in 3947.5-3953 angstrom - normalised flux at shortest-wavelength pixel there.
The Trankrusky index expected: 0.3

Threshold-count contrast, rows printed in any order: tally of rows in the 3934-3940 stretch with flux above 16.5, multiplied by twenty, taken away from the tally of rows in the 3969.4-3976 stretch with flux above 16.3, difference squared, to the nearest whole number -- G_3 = 9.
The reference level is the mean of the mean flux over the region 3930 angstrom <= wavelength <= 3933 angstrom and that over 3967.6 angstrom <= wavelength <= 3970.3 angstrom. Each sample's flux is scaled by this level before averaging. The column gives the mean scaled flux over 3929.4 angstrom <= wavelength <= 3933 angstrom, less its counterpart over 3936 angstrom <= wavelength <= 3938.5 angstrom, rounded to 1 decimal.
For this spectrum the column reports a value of -0.3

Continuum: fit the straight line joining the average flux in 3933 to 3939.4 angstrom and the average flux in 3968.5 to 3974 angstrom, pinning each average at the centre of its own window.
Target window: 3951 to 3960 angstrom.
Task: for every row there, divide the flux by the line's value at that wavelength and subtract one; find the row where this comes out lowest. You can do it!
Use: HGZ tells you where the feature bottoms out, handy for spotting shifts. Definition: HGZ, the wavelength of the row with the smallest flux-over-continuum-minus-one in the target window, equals 3959.83 angstrom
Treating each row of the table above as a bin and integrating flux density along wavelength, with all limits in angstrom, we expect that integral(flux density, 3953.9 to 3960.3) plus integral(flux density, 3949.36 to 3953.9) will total 260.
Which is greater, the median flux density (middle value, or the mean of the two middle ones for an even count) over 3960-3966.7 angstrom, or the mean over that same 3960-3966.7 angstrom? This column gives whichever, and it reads 15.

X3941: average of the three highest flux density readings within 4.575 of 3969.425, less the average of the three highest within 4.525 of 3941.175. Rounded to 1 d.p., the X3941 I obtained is -1.9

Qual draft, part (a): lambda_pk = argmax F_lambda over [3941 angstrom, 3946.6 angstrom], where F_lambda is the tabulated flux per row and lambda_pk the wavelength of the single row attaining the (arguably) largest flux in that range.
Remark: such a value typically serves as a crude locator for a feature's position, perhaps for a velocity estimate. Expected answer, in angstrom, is 3946.18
